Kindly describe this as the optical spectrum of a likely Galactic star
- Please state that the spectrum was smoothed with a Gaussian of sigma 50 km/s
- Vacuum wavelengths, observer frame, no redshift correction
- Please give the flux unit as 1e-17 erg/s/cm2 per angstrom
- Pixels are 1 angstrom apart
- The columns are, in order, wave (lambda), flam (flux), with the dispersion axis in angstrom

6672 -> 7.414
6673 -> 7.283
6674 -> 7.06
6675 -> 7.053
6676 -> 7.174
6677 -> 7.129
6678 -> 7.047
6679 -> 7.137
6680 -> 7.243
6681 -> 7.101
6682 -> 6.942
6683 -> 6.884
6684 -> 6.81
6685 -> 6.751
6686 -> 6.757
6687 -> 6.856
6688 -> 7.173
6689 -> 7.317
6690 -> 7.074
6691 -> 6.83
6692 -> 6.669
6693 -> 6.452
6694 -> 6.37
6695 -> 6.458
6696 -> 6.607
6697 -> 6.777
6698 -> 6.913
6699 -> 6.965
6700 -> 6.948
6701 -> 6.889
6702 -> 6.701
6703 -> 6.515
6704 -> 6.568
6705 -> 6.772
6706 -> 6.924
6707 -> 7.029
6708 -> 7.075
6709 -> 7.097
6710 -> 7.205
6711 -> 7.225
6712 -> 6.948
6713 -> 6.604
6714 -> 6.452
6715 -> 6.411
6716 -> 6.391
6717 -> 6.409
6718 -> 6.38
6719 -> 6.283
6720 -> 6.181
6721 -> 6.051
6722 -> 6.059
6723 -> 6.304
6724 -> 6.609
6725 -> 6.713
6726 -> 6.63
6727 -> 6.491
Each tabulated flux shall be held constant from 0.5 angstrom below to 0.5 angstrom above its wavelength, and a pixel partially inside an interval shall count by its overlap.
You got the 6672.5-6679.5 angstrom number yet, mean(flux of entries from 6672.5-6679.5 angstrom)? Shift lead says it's 7.1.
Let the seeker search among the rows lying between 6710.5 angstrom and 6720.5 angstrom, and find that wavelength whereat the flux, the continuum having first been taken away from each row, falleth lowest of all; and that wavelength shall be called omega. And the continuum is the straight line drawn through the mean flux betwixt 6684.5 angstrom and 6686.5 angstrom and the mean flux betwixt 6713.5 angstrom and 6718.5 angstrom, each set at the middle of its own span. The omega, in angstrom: 6720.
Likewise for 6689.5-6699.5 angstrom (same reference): 6694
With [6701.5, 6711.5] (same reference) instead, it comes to 6703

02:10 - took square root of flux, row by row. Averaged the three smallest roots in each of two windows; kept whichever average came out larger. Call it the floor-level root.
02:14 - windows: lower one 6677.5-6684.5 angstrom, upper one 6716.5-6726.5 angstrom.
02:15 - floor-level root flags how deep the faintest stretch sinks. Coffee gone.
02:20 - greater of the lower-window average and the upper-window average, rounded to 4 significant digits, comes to 2.623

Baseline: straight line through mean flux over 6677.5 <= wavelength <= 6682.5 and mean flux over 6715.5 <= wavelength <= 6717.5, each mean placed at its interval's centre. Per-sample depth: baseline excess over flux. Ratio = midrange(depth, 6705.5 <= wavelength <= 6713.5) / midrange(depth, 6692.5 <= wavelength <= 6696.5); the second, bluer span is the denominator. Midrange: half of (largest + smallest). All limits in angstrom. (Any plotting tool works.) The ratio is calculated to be -1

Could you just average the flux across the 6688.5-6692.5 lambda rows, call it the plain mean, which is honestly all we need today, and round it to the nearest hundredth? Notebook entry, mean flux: 6.97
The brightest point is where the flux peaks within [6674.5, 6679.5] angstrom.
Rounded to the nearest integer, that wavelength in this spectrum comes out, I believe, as 6676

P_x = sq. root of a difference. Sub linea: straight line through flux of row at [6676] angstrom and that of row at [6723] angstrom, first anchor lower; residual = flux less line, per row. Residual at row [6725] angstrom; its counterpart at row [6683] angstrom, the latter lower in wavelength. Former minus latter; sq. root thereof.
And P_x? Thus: 0.78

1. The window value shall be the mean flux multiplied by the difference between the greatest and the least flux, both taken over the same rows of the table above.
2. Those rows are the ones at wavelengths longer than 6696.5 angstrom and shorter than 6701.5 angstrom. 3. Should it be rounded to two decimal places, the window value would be 1.30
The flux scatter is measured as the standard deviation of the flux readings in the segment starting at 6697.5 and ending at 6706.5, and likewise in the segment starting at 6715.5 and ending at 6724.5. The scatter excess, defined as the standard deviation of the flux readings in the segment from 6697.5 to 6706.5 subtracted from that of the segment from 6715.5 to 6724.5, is 0.009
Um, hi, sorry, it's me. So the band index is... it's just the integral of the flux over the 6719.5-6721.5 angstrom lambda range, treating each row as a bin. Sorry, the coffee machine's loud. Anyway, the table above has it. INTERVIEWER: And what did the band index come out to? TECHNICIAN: 12.2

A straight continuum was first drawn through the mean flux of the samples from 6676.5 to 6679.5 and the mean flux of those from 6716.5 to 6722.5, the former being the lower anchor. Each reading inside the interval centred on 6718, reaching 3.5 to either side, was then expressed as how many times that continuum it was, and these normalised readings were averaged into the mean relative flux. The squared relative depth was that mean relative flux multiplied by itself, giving 1.01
